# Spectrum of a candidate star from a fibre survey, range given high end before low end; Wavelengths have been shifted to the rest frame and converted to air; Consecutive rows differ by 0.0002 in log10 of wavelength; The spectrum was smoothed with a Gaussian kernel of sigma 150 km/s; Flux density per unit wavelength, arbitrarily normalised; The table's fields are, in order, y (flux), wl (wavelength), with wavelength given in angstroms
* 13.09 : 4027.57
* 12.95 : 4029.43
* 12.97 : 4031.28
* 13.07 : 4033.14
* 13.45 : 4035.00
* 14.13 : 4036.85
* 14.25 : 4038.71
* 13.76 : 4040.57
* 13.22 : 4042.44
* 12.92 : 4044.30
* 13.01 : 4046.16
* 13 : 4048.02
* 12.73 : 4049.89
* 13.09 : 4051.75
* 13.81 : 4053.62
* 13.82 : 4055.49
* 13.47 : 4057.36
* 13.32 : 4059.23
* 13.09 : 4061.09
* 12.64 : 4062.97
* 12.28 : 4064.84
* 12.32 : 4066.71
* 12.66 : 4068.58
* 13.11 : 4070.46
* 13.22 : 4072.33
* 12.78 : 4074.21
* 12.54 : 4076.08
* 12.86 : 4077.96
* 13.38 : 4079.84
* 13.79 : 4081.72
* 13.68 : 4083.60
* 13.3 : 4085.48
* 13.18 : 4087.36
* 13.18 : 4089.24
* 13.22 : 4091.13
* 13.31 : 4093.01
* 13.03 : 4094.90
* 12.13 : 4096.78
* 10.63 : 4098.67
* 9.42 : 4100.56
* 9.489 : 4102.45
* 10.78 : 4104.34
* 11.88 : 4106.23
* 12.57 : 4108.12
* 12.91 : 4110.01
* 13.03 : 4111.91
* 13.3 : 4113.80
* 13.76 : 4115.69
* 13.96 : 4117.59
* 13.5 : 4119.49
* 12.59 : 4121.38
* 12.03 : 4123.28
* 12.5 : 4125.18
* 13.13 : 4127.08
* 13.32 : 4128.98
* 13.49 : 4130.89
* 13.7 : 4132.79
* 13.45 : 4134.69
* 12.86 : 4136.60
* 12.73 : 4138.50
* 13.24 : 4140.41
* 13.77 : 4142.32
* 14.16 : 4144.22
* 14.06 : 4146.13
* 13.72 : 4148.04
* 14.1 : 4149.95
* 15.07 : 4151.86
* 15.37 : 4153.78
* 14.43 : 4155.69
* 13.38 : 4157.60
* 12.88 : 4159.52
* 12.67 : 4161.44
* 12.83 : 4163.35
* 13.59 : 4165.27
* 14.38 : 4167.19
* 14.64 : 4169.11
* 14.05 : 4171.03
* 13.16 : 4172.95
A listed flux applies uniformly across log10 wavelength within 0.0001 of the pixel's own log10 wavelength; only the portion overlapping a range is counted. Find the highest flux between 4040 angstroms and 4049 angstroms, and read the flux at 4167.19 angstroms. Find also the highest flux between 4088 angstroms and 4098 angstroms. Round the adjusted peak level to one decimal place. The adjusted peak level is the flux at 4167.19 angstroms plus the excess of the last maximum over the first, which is 13.9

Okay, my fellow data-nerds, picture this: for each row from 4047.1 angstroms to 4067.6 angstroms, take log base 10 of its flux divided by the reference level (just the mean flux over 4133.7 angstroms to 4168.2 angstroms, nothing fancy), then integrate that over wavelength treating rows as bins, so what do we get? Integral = -0.44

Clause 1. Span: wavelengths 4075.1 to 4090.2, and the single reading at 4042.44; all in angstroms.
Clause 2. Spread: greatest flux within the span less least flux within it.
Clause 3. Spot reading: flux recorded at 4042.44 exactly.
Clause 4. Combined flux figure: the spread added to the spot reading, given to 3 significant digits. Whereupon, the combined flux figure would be 14.5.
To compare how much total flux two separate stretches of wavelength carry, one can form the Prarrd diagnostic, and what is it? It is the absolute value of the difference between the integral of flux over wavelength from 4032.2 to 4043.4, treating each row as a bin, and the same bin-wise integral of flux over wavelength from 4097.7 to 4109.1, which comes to 30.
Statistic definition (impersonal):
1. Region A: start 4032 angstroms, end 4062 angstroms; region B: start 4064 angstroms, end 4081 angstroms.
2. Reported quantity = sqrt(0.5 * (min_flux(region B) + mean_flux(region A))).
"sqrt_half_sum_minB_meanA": 3.58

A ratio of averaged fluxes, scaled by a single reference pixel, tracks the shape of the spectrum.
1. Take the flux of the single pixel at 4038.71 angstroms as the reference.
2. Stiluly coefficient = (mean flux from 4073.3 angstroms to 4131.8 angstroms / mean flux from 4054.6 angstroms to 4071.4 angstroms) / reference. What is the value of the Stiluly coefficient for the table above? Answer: 0.0685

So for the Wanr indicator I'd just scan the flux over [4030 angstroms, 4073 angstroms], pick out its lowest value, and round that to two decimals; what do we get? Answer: 12.28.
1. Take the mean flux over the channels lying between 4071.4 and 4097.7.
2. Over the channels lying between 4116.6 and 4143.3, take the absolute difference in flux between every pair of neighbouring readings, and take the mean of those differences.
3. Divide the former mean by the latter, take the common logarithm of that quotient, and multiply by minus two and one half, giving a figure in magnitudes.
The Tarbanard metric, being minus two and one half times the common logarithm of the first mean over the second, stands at -3.71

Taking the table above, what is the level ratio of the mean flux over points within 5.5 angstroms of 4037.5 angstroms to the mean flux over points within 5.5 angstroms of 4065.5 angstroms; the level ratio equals 1.08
